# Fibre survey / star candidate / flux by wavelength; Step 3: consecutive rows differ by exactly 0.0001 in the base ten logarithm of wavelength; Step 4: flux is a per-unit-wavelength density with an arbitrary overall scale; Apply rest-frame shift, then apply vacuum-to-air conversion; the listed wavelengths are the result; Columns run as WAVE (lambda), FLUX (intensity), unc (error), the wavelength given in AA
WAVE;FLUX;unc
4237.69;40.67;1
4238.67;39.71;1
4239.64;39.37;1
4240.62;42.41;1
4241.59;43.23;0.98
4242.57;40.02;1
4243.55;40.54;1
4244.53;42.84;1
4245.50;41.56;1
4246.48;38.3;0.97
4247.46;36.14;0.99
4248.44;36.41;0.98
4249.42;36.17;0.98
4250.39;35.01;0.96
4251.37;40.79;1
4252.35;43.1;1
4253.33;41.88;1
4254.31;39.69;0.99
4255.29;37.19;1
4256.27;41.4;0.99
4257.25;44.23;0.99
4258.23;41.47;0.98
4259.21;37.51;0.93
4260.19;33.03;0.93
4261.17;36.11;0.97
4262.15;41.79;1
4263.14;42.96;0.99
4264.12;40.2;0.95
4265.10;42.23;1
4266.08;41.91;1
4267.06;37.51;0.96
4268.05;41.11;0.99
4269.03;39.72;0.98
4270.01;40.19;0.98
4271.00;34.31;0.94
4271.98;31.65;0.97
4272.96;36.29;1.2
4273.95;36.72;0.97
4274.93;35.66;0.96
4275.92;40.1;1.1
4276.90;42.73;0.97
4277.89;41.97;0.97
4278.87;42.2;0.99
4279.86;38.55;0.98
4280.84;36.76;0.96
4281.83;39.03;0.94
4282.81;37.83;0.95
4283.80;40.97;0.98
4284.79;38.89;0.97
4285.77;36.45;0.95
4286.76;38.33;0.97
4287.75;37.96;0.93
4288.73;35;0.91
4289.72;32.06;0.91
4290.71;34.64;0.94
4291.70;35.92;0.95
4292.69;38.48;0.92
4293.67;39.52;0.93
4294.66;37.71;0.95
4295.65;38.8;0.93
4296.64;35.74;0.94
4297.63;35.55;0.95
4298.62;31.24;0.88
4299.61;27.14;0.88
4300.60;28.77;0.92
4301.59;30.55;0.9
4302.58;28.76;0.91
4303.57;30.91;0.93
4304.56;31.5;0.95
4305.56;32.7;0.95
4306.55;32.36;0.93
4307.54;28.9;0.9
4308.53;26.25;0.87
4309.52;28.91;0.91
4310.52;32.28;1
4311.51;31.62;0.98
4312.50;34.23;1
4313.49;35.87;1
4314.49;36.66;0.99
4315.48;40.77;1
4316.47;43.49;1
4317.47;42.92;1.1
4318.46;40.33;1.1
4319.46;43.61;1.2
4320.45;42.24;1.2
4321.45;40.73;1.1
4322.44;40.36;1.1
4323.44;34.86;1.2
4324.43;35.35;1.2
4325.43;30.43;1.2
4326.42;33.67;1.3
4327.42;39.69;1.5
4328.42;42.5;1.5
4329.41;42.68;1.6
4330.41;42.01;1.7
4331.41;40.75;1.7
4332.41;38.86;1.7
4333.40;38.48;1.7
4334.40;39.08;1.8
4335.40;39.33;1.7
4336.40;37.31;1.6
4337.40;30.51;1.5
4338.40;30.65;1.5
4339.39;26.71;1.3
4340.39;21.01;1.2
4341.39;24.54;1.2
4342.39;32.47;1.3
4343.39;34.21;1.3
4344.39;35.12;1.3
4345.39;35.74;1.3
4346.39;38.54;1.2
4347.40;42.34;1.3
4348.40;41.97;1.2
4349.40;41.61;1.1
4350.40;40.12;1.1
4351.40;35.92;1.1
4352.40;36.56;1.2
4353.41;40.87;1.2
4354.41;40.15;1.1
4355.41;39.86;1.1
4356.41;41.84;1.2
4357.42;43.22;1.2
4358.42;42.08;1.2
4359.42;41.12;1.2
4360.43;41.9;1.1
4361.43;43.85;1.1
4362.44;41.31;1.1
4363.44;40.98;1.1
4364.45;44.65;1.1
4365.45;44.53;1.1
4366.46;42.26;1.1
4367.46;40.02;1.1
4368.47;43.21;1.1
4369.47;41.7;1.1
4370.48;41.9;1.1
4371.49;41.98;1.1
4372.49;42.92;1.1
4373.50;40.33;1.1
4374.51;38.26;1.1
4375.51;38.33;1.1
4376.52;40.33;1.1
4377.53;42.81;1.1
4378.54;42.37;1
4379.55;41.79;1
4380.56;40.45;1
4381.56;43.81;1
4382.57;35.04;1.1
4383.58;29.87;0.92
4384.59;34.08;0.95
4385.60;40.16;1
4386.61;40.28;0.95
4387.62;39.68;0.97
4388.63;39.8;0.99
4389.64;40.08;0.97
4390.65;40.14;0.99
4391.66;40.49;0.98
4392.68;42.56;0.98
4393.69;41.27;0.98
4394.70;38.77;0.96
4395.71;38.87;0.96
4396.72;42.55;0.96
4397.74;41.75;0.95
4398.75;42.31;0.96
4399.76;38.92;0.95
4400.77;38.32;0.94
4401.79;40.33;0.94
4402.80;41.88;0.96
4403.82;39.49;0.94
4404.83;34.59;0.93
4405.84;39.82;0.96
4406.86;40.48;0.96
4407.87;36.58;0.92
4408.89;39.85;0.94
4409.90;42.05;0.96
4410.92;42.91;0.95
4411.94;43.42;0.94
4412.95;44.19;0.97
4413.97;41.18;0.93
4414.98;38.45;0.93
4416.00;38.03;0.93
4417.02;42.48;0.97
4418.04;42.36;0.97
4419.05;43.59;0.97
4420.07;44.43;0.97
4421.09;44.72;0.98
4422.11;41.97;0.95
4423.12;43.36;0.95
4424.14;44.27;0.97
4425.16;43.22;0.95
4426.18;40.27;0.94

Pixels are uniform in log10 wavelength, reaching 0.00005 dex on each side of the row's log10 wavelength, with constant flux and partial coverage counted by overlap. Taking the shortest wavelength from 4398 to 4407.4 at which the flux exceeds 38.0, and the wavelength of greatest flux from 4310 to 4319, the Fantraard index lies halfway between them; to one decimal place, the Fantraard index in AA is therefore 4357.6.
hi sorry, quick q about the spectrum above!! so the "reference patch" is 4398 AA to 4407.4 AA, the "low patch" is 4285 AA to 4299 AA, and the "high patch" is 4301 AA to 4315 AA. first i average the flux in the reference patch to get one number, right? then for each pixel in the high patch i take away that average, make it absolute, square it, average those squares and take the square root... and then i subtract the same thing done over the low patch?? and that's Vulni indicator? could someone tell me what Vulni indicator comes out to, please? 4.4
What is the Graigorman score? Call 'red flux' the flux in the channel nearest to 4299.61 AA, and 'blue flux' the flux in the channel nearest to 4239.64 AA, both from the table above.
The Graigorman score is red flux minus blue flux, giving -12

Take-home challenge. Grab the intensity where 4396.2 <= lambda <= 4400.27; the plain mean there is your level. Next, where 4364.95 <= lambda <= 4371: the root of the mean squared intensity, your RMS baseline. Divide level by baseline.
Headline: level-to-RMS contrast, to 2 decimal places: 0.98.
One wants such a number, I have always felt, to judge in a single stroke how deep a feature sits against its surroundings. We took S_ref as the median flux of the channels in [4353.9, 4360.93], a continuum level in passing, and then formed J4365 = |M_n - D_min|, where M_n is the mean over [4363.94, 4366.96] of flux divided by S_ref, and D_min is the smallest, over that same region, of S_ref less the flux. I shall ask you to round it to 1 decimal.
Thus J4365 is 3.9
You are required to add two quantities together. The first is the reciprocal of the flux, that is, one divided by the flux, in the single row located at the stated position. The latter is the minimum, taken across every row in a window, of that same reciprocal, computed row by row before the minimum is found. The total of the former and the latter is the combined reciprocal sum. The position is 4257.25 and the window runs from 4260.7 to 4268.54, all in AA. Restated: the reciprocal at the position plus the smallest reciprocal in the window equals 0.0459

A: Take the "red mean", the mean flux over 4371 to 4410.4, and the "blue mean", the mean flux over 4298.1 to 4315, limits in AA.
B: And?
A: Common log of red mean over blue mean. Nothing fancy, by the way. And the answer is 0.11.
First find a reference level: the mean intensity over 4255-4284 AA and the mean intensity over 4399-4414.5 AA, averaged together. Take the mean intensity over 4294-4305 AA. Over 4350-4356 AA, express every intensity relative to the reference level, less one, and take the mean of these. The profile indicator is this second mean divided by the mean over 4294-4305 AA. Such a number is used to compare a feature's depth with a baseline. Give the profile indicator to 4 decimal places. -0.0006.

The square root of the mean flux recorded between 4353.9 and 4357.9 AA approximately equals 6.42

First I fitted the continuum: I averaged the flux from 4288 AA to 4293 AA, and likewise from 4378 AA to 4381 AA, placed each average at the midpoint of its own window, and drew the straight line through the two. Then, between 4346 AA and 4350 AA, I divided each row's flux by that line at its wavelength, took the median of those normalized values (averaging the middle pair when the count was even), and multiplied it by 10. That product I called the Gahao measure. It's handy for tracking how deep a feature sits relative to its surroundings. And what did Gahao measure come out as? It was 10.6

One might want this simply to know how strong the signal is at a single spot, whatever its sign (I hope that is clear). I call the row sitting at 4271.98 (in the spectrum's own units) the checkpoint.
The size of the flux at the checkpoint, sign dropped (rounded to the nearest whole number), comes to 32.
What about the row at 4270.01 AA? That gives 40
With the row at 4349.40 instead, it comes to 42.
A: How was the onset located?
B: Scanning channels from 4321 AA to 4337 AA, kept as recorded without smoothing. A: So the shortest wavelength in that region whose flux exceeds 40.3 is 4321.45 AA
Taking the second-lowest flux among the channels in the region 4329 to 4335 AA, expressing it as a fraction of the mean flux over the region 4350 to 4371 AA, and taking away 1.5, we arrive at -0.56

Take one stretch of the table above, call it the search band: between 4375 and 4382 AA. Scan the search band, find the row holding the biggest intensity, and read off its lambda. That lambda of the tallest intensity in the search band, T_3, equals 4381.56 AA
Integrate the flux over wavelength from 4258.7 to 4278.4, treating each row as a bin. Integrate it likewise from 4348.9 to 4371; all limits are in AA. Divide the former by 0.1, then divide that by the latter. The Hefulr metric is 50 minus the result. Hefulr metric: 41.7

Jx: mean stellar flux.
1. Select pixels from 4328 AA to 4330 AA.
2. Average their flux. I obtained 42.6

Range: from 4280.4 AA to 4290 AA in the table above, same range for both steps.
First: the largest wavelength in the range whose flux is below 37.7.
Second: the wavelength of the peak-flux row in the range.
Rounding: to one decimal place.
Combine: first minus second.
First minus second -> 5.9 AA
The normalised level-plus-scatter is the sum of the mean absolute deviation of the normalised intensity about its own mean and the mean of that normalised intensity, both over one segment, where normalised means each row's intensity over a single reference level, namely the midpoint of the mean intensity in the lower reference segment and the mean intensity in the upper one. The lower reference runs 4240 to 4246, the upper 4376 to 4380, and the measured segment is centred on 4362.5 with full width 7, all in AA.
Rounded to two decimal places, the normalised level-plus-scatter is 1.06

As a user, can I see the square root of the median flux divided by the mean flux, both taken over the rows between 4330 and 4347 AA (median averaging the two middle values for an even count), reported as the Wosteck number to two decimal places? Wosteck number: 1.02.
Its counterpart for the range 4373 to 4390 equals 1.01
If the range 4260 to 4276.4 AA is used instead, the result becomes 1.02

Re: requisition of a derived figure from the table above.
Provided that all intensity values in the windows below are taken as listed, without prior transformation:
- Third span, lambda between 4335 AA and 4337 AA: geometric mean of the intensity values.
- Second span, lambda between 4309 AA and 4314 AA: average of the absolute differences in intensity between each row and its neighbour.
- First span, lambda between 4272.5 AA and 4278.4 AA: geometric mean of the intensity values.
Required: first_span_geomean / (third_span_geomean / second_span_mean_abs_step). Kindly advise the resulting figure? 2.1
